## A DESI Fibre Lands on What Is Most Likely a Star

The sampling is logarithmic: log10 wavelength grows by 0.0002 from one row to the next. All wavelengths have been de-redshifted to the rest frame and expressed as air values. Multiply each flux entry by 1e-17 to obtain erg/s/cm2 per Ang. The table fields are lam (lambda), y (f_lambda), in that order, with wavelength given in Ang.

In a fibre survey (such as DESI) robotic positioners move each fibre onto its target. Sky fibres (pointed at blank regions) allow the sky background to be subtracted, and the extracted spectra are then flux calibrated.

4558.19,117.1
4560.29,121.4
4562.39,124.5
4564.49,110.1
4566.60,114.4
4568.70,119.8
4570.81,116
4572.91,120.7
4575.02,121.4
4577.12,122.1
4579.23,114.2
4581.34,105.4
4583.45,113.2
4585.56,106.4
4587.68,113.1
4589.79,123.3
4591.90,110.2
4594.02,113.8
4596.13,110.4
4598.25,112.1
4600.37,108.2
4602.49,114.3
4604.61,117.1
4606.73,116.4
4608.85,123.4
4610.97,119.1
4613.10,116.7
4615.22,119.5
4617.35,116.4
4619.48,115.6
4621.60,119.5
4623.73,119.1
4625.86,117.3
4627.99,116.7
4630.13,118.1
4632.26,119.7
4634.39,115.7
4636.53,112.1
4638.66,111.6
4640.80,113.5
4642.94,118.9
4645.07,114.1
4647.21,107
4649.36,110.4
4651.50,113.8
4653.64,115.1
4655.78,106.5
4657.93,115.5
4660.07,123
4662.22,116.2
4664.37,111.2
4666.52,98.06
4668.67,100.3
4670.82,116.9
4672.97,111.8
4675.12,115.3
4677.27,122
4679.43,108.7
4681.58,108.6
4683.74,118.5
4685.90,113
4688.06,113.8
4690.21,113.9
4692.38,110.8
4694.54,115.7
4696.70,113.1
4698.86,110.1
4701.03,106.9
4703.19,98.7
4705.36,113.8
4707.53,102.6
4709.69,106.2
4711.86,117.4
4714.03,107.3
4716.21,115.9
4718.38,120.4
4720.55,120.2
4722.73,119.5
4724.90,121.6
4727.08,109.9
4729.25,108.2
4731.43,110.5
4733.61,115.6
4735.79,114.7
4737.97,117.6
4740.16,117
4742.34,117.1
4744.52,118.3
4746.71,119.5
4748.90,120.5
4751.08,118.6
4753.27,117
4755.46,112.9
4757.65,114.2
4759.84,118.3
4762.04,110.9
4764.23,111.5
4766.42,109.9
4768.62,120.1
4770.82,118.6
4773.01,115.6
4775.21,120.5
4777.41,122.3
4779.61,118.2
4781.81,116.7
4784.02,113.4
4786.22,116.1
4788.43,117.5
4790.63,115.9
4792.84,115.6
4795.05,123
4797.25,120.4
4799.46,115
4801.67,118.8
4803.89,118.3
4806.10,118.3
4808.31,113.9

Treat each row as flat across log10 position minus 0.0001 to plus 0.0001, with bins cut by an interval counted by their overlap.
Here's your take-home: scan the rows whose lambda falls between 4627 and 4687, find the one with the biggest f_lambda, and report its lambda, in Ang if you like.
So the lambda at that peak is 4660.07 Ang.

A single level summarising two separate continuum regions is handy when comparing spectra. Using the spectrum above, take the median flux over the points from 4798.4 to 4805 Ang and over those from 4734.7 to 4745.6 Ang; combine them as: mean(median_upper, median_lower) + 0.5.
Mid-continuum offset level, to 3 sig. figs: 118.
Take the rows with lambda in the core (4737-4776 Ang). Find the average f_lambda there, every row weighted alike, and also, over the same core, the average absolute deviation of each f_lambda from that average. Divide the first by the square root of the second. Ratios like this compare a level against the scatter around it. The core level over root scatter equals 71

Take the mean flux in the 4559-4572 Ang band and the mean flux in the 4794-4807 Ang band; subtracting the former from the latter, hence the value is 1.3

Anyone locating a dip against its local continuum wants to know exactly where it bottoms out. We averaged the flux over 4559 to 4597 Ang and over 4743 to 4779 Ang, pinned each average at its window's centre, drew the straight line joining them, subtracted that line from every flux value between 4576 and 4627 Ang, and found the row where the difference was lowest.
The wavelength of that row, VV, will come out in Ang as 4581.34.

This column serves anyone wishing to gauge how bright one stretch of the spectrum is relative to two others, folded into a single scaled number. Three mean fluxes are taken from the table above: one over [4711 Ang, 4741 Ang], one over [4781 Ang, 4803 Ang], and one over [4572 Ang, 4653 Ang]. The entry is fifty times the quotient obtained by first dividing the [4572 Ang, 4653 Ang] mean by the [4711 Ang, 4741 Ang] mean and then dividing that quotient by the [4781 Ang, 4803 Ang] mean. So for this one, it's 0.426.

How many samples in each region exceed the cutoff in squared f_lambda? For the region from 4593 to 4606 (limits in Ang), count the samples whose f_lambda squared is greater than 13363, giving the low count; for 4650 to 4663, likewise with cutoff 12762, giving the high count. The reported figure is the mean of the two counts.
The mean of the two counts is 3.0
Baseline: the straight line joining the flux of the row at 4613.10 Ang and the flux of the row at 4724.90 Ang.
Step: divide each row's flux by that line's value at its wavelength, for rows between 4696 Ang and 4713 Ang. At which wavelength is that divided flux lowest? 4703.19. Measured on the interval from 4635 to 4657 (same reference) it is 4655.78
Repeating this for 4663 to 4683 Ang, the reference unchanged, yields 4666.52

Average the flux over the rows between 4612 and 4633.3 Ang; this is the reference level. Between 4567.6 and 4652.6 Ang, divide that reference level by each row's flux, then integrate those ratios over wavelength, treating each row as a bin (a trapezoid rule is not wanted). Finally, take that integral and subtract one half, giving 86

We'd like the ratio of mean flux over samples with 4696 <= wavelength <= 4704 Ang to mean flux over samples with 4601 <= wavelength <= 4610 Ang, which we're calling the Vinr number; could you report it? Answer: 0.91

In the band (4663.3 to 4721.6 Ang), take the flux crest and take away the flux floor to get 24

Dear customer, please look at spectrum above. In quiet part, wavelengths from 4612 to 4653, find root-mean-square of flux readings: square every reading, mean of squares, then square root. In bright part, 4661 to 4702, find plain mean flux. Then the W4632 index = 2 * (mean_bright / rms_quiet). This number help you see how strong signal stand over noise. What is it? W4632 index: 1.935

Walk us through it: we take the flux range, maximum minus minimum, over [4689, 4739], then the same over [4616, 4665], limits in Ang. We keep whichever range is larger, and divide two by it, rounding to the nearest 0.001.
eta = 0.087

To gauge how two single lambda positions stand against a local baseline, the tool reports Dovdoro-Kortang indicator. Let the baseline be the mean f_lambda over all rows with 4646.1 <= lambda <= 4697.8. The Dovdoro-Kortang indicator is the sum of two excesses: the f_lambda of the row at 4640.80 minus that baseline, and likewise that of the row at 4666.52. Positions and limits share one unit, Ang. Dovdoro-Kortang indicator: -13.4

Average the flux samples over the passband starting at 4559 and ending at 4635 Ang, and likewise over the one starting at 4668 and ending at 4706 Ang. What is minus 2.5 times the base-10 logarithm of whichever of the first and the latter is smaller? -5.12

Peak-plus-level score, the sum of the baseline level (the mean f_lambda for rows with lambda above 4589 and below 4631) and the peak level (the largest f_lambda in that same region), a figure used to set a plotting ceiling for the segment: 240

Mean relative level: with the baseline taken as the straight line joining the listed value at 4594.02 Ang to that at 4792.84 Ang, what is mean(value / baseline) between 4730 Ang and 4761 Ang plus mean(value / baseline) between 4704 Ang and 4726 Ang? 2.01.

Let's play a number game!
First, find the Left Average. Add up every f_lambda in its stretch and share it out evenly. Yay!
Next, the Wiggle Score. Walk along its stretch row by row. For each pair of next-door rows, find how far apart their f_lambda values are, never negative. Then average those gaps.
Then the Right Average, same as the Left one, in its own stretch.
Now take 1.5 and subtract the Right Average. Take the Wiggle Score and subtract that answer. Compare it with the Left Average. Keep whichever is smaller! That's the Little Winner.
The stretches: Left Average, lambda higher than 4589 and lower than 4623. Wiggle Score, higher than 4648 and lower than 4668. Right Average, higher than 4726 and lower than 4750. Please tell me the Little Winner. 116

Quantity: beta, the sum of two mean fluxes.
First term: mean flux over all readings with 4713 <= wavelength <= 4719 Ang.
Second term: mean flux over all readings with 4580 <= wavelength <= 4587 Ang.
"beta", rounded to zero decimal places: 223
